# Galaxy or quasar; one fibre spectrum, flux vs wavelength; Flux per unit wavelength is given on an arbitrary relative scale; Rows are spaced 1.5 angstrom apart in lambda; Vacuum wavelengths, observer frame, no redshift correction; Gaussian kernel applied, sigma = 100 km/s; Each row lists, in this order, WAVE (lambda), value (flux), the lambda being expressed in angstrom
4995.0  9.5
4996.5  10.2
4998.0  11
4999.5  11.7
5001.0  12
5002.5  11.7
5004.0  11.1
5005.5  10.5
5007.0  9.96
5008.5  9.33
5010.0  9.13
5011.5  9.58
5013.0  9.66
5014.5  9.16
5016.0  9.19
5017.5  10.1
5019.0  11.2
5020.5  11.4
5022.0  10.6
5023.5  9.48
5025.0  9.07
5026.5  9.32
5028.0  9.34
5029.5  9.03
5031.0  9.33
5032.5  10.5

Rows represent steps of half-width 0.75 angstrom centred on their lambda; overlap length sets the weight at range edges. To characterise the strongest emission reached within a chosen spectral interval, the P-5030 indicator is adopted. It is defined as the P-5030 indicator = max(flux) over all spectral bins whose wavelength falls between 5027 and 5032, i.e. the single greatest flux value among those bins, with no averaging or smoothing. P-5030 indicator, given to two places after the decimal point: 9.34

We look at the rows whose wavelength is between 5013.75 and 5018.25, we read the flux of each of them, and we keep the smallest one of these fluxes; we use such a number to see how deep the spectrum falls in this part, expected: 9.16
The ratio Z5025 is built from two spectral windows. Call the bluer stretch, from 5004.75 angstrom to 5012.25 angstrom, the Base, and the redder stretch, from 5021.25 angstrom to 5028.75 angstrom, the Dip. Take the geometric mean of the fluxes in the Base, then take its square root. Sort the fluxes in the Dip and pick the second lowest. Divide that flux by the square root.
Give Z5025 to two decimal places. 2.99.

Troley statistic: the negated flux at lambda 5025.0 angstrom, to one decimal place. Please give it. -9.1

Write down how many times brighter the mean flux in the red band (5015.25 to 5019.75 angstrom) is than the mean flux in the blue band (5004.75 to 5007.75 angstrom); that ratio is 0.99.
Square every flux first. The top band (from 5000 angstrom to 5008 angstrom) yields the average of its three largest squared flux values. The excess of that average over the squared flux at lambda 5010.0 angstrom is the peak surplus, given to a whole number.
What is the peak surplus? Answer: 51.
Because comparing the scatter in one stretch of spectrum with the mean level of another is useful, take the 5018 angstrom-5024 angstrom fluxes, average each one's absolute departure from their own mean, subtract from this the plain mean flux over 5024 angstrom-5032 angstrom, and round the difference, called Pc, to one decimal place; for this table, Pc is -8.6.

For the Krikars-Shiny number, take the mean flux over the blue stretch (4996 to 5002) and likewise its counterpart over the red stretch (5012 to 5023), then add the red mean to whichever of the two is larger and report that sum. 21.4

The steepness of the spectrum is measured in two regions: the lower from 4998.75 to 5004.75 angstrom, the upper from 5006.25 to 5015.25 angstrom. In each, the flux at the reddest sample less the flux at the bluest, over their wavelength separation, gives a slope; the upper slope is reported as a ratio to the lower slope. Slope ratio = 0.8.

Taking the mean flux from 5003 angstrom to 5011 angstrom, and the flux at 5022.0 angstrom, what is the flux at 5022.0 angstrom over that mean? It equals 1.06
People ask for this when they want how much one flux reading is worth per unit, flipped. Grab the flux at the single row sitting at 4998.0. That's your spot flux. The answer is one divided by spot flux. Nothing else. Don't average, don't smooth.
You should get 0.091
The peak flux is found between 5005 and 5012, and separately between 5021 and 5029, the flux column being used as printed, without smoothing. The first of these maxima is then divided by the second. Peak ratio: 0.99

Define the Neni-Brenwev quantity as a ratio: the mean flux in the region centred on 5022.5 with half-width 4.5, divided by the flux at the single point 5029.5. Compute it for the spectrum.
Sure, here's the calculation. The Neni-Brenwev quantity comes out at 1.13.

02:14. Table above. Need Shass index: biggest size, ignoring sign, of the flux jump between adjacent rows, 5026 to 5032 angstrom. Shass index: 0.3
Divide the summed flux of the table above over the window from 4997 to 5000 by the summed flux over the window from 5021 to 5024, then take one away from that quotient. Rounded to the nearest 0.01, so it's 0.13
